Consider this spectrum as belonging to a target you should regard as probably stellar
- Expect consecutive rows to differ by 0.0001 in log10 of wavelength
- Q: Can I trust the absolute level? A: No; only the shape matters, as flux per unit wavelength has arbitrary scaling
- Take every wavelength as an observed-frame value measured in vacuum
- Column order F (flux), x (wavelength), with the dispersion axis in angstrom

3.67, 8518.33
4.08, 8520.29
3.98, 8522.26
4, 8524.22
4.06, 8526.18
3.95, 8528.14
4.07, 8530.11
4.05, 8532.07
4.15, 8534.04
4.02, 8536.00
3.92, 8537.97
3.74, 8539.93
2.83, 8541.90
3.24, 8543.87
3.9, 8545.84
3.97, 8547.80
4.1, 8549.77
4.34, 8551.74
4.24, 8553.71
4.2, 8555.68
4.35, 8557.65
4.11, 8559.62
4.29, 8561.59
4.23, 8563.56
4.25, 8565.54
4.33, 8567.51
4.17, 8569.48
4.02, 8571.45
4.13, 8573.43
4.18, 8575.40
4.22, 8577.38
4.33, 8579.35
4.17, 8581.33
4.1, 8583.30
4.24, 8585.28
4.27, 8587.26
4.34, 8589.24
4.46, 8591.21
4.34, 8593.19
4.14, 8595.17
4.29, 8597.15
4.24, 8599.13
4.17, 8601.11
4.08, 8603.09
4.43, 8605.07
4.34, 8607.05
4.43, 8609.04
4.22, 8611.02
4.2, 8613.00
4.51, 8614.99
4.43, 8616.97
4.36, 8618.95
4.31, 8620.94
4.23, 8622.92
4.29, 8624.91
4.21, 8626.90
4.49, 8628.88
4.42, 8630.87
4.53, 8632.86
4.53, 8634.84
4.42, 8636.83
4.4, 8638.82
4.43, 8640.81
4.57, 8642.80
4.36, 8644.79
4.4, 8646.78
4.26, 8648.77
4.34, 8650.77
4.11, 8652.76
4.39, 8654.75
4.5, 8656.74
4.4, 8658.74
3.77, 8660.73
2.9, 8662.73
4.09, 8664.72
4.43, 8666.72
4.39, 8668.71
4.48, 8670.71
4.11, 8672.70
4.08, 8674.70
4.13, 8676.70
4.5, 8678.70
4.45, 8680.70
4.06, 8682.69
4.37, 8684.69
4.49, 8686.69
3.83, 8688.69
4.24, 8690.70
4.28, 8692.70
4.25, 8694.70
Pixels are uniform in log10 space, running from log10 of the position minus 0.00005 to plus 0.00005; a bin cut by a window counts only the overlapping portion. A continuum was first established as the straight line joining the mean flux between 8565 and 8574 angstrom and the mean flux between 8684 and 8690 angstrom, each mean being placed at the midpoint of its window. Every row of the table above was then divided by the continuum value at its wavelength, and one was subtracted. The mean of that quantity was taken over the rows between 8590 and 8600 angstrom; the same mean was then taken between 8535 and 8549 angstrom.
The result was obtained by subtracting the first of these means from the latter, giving -0.15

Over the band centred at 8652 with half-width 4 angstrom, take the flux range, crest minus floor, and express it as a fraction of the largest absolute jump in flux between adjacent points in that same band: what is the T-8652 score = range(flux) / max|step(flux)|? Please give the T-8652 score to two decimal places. 1.00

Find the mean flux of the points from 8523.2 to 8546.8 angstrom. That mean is 3.83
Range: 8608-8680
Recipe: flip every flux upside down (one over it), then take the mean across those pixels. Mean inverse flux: 0.2342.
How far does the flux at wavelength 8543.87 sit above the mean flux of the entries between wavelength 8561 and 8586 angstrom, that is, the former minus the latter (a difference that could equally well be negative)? -0.96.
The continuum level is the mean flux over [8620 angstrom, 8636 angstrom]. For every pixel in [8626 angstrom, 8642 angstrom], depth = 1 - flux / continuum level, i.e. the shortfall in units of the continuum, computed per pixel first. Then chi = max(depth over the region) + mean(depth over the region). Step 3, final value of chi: 0.03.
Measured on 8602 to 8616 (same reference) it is 0.08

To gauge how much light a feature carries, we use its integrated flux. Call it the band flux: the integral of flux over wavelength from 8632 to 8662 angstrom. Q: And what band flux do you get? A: 130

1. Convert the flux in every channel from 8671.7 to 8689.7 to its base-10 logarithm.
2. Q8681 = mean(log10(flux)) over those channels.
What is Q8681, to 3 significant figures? 0.625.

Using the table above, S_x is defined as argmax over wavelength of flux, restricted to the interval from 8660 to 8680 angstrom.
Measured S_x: 8678.70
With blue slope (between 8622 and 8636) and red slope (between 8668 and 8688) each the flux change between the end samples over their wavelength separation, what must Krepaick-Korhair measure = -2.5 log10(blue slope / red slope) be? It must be -1.6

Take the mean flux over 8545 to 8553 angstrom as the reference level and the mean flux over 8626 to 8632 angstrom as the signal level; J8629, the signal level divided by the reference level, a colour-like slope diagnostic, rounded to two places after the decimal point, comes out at 1.07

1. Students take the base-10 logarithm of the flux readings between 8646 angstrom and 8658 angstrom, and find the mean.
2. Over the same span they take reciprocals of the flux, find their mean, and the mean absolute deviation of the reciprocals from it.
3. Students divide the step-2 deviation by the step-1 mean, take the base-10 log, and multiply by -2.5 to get 5.18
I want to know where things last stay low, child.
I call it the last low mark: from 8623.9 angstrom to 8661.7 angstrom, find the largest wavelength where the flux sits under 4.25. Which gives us 8660.73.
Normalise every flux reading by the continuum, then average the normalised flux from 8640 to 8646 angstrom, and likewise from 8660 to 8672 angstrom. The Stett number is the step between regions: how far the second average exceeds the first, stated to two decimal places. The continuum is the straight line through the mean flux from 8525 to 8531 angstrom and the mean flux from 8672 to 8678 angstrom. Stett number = -0.11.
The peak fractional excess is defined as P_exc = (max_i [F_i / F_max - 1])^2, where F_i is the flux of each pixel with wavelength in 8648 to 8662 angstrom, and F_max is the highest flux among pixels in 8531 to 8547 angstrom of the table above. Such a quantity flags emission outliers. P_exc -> 0.007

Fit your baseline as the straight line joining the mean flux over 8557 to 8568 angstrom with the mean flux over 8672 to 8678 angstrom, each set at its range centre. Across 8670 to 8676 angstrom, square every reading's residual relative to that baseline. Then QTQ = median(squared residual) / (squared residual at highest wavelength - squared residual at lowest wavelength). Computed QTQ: -0.01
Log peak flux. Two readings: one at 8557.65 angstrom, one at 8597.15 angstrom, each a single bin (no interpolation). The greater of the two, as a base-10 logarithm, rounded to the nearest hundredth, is 0.64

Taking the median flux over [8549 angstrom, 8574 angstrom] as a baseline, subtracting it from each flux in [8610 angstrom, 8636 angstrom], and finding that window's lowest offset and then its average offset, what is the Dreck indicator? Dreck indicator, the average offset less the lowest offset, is 0.16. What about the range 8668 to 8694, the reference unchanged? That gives 0.43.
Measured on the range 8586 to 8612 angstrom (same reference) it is 0.21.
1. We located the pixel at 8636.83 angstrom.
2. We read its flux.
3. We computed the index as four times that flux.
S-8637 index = 17.7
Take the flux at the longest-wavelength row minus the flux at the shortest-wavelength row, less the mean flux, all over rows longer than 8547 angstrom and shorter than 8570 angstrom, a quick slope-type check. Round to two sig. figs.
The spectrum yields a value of -4.0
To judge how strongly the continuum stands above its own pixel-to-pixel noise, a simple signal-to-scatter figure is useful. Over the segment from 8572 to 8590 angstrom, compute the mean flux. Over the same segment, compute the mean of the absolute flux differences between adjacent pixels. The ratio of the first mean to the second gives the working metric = 50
